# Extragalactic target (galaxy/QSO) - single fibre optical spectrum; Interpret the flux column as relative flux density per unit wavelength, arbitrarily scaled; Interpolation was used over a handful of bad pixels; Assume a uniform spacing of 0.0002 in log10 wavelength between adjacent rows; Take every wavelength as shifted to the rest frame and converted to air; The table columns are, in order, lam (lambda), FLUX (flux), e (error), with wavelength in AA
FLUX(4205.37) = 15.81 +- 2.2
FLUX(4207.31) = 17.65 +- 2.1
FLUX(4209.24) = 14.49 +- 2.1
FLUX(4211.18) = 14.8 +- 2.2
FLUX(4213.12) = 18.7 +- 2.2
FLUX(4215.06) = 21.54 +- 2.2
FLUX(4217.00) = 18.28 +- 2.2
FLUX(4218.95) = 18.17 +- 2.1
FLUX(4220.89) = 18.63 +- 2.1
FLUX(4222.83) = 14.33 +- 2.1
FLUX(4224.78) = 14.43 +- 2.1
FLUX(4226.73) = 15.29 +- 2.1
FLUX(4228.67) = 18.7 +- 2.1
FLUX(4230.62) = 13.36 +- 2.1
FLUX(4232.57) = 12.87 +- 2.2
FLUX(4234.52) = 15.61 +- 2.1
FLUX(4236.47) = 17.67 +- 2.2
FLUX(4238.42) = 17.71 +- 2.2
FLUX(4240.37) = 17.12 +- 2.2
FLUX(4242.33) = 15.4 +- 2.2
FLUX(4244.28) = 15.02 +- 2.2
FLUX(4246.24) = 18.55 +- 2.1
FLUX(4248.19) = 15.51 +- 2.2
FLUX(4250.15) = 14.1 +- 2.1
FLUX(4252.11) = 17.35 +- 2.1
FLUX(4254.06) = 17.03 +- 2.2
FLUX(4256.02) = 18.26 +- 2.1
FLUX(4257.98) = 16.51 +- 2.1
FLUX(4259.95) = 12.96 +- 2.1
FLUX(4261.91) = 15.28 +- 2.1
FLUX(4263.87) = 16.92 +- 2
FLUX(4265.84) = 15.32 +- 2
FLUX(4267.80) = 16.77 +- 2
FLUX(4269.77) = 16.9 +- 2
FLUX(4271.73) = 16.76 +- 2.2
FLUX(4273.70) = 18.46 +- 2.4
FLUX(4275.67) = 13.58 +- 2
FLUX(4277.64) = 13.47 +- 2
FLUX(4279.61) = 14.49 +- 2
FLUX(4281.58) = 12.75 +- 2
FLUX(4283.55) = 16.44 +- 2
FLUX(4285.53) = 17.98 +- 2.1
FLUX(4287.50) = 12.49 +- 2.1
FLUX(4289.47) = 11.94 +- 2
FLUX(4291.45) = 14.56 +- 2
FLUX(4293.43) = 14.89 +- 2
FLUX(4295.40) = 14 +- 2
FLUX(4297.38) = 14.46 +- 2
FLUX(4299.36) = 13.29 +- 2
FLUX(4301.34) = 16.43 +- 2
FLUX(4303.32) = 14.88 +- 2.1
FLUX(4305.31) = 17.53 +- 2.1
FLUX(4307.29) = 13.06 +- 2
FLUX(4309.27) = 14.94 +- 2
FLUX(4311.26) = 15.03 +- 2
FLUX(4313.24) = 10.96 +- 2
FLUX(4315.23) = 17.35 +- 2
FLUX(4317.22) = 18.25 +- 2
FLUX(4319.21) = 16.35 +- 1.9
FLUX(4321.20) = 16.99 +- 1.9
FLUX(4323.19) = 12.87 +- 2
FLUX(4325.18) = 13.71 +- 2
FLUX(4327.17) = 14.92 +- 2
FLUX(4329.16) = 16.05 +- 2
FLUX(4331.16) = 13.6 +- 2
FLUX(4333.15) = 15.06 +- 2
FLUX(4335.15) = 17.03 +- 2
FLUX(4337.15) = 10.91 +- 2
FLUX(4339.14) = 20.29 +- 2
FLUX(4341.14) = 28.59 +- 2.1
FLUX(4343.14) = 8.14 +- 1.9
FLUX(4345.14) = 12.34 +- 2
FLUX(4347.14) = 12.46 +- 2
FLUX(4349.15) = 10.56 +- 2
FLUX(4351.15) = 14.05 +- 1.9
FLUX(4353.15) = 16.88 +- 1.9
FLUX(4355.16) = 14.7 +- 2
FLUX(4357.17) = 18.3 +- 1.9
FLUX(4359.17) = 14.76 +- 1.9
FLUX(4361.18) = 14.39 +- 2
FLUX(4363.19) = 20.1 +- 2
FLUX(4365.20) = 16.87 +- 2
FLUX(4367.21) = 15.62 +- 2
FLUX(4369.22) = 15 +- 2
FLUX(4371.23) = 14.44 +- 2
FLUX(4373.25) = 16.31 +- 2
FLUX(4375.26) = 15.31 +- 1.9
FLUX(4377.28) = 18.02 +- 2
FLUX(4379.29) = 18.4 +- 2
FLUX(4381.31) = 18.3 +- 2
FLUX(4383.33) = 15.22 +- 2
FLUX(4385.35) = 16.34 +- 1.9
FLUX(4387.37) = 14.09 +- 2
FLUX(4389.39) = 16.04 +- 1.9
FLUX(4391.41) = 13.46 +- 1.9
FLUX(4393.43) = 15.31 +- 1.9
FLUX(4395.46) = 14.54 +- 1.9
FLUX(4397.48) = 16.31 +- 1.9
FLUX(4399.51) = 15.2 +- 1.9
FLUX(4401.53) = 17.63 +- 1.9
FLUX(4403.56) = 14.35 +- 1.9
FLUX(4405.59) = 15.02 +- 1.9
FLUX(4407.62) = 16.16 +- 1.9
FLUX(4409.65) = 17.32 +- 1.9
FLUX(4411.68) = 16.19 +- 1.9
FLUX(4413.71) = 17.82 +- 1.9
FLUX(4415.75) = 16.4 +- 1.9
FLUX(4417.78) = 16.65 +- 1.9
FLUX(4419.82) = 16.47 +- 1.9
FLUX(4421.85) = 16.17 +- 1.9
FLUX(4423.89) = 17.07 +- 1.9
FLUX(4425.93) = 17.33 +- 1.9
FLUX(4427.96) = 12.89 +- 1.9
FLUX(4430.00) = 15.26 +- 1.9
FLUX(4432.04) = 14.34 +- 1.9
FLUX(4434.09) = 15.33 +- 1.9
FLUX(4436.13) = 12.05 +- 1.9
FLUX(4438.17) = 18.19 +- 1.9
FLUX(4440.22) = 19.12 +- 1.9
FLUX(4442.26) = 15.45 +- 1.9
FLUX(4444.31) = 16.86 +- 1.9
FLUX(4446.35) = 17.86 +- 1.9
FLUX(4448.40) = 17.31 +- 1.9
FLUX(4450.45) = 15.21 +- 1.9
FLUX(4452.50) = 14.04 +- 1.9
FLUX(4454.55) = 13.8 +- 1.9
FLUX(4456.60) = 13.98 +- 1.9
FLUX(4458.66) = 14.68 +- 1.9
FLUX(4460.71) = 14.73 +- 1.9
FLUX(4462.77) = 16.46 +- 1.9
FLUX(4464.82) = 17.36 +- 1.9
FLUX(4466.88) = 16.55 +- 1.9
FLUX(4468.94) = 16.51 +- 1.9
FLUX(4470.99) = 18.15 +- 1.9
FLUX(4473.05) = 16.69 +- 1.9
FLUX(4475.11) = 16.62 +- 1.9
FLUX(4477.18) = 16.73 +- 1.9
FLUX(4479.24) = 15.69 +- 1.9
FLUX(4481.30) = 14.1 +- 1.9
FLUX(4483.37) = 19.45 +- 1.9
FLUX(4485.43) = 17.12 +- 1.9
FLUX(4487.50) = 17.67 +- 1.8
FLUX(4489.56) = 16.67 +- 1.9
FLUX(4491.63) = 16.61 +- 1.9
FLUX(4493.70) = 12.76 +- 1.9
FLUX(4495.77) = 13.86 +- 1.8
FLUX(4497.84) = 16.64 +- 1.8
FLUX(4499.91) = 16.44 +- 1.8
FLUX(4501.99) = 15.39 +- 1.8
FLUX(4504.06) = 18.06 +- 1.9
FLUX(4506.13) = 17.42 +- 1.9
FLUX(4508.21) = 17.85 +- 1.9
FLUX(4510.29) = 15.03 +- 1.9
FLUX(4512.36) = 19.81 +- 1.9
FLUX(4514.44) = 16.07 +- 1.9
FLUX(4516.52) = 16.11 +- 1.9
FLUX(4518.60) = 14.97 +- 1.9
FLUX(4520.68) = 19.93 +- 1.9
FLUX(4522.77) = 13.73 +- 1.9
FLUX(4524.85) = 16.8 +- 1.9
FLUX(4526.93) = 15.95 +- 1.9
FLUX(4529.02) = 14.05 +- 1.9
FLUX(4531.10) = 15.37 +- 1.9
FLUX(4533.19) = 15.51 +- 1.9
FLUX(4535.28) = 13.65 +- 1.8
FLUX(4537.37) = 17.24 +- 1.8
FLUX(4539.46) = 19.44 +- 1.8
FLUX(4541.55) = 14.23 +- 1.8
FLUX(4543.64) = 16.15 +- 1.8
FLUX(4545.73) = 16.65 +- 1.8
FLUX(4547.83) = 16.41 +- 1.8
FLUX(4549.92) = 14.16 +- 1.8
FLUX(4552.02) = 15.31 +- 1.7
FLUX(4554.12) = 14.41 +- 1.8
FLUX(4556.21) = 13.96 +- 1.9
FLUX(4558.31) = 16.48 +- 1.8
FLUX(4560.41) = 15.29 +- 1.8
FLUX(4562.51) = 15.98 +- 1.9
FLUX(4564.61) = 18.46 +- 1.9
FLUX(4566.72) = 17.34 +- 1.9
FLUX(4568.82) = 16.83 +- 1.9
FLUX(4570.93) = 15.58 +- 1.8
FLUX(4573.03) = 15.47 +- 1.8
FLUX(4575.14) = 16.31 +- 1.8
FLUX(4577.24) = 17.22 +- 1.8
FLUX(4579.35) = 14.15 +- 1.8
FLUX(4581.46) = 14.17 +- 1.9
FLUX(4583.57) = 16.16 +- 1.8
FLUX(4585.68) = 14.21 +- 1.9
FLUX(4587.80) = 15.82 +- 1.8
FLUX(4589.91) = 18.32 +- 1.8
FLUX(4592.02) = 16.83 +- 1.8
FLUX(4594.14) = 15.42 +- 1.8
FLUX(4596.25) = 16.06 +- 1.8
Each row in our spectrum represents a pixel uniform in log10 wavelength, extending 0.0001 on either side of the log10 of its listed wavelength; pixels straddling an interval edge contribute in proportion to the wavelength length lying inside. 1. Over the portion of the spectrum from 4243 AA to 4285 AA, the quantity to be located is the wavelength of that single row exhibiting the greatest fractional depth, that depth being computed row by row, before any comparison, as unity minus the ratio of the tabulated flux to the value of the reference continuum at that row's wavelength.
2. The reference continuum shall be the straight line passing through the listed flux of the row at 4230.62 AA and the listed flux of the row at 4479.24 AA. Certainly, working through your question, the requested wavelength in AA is 4281.58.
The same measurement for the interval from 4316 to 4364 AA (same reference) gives 4343.14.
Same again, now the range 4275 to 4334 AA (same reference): 4313.24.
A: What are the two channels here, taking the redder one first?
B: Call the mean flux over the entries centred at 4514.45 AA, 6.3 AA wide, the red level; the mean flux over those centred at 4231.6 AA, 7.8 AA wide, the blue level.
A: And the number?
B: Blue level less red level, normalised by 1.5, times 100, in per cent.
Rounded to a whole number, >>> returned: -146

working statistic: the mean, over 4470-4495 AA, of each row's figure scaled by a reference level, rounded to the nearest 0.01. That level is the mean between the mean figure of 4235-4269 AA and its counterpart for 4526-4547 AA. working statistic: 1.03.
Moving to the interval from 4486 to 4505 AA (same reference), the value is 1.00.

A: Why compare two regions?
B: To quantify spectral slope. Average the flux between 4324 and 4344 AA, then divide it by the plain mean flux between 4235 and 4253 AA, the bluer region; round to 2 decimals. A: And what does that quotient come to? 0.96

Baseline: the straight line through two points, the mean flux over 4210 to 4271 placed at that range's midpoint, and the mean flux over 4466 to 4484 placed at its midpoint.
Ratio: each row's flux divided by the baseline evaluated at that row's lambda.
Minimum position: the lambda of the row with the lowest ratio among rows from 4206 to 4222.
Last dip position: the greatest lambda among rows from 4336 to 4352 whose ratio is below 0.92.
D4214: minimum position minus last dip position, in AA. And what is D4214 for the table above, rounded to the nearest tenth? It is -141.9 AA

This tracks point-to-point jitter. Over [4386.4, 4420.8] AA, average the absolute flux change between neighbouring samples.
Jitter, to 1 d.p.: 1.5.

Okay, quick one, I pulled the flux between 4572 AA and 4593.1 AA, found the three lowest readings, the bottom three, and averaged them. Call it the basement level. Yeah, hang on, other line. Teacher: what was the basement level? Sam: 14.2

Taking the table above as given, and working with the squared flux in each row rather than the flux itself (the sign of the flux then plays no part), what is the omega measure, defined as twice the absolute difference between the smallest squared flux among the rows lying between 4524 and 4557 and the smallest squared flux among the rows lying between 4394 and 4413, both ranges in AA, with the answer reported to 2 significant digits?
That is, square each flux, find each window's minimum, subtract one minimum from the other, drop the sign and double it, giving 39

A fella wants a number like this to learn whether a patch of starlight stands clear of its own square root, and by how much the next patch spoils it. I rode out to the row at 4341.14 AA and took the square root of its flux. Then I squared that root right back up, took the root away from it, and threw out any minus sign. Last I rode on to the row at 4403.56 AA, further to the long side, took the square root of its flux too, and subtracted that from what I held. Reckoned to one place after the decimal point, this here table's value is 19.5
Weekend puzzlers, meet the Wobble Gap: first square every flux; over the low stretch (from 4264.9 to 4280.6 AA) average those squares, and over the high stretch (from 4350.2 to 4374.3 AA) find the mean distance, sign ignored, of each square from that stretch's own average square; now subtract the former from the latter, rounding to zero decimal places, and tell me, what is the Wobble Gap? -202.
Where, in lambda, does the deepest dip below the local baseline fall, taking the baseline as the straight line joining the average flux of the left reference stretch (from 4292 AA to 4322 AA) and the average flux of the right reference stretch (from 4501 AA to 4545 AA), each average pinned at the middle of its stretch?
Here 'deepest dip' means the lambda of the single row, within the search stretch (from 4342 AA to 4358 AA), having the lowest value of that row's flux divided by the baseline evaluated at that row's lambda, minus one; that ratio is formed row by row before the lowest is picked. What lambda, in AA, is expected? 4343.14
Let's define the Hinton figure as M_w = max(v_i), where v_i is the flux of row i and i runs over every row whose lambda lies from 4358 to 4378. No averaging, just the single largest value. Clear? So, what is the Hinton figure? 20.1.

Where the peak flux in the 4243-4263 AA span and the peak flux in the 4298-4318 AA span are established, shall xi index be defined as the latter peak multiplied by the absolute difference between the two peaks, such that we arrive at 5.5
